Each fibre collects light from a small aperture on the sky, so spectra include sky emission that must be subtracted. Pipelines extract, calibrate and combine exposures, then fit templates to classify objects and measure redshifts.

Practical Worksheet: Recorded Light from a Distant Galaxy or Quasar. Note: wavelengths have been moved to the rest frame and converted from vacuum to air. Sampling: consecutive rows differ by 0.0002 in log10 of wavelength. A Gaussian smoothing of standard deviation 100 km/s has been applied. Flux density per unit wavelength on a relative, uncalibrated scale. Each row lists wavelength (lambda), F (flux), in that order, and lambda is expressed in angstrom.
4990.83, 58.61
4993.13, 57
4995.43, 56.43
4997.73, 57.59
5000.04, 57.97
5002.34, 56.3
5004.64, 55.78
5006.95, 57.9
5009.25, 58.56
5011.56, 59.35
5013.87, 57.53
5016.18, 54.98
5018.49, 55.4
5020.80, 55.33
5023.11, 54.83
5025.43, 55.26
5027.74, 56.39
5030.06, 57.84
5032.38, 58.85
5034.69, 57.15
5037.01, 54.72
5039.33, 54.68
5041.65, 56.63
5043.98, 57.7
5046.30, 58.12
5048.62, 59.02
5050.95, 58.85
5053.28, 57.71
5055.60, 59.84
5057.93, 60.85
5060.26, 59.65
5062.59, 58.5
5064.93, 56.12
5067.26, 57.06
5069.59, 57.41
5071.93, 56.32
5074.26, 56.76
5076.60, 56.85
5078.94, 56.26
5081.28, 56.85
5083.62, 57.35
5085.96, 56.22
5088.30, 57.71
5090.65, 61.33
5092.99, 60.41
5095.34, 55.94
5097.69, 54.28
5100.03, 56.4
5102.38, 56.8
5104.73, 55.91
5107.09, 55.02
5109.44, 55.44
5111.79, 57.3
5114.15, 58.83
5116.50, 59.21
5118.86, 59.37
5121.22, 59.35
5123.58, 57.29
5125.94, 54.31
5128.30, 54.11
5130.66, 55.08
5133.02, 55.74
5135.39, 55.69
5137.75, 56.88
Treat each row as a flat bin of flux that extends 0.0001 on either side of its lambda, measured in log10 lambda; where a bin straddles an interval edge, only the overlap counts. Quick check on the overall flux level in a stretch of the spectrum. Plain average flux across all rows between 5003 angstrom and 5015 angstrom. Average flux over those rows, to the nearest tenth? 57.8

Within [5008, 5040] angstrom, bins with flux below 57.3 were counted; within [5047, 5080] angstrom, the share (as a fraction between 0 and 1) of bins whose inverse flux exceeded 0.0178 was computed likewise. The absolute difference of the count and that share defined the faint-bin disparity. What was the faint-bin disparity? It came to 8.9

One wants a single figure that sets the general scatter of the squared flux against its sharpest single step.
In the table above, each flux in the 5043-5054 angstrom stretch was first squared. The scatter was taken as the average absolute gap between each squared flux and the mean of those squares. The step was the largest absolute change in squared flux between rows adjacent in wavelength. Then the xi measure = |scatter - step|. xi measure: 72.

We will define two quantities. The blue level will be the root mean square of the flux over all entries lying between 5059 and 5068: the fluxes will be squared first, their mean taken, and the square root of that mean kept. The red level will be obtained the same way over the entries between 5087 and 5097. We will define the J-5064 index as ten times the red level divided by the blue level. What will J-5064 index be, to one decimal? 10.2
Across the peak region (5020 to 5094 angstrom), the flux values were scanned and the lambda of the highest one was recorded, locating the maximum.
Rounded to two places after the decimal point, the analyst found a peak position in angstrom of 5090.65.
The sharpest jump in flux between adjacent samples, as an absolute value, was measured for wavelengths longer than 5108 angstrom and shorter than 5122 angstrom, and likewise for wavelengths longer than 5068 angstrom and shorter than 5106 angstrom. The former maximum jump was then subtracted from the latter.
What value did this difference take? 2.6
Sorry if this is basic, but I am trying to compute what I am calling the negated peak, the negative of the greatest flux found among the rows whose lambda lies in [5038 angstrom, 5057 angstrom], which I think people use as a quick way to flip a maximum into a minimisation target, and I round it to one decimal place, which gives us -59.8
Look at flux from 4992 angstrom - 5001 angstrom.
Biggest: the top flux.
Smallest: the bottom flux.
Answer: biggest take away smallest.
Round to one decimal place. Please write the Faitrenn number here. 1.5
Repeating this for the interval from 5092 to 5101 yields 6.1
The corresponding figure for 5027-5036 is 2.5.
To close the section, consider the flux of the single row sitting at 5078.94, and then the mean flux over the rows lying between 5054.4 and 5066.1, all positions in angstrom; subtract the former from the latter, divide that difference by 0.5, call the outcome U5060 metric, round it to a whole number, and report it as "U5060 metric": 5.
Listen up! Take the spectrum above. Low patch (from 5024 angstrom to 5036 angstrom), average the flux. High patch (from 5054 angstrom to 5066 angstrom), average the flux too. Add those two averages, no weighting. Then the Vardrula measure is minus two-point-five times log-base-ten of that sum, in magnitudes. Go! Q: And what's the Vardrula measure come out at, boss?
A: -5.16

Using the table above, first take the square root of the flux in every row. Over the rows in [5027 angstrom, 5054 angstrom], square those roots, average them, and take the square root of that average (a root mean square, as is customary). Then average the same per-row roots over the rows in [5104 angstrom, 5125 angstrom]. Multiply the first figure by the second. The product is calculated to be 57.4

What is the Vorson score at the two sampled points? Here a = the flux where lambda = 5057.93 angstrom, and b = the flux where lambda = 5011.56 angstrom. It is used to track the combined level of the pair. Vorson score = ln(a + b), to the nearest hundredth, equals 4.79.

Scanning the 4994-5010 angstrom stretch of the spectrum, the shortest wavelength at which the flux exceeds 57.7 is 5000.04 angstrom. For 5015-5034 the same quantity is 5030.06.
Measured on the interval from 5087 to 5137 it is 5088.30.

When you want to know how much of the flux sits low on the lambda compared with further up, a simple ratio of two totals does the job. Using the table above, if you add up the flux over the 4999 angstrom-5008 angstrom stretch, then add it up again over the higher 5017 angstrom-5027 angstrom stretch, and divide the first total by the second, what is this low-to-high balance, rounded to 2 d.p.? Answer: 1.03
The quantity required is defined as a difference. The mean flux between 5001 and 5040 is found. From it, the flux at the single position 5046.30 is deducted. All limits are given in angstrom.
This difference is -1.6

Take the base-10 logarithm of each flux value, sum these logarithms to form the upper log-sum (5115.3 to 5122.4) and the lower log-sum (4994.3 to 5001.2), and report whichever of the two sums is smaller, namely 5.28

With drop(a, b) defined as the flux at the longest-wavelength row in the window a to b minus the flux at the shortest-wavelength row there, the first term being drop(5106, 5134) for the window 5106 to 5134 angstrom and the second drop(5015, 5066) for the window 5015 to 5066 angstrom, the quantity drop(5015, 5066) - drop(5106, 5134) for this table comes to 0.4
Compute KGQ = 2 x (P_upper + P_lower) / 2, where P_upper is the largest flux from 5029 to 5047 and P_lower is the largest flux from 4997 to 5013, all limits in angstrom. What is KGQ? 118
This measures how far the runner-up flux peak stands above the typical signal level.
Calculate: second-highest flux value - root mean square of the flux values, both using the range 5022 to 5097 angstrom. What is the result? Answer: 3.4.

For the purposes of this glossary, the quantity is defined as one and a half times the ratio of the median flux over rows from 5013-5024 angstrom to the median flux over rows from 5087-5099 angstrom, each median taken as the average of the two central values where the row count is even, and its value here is 1.44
